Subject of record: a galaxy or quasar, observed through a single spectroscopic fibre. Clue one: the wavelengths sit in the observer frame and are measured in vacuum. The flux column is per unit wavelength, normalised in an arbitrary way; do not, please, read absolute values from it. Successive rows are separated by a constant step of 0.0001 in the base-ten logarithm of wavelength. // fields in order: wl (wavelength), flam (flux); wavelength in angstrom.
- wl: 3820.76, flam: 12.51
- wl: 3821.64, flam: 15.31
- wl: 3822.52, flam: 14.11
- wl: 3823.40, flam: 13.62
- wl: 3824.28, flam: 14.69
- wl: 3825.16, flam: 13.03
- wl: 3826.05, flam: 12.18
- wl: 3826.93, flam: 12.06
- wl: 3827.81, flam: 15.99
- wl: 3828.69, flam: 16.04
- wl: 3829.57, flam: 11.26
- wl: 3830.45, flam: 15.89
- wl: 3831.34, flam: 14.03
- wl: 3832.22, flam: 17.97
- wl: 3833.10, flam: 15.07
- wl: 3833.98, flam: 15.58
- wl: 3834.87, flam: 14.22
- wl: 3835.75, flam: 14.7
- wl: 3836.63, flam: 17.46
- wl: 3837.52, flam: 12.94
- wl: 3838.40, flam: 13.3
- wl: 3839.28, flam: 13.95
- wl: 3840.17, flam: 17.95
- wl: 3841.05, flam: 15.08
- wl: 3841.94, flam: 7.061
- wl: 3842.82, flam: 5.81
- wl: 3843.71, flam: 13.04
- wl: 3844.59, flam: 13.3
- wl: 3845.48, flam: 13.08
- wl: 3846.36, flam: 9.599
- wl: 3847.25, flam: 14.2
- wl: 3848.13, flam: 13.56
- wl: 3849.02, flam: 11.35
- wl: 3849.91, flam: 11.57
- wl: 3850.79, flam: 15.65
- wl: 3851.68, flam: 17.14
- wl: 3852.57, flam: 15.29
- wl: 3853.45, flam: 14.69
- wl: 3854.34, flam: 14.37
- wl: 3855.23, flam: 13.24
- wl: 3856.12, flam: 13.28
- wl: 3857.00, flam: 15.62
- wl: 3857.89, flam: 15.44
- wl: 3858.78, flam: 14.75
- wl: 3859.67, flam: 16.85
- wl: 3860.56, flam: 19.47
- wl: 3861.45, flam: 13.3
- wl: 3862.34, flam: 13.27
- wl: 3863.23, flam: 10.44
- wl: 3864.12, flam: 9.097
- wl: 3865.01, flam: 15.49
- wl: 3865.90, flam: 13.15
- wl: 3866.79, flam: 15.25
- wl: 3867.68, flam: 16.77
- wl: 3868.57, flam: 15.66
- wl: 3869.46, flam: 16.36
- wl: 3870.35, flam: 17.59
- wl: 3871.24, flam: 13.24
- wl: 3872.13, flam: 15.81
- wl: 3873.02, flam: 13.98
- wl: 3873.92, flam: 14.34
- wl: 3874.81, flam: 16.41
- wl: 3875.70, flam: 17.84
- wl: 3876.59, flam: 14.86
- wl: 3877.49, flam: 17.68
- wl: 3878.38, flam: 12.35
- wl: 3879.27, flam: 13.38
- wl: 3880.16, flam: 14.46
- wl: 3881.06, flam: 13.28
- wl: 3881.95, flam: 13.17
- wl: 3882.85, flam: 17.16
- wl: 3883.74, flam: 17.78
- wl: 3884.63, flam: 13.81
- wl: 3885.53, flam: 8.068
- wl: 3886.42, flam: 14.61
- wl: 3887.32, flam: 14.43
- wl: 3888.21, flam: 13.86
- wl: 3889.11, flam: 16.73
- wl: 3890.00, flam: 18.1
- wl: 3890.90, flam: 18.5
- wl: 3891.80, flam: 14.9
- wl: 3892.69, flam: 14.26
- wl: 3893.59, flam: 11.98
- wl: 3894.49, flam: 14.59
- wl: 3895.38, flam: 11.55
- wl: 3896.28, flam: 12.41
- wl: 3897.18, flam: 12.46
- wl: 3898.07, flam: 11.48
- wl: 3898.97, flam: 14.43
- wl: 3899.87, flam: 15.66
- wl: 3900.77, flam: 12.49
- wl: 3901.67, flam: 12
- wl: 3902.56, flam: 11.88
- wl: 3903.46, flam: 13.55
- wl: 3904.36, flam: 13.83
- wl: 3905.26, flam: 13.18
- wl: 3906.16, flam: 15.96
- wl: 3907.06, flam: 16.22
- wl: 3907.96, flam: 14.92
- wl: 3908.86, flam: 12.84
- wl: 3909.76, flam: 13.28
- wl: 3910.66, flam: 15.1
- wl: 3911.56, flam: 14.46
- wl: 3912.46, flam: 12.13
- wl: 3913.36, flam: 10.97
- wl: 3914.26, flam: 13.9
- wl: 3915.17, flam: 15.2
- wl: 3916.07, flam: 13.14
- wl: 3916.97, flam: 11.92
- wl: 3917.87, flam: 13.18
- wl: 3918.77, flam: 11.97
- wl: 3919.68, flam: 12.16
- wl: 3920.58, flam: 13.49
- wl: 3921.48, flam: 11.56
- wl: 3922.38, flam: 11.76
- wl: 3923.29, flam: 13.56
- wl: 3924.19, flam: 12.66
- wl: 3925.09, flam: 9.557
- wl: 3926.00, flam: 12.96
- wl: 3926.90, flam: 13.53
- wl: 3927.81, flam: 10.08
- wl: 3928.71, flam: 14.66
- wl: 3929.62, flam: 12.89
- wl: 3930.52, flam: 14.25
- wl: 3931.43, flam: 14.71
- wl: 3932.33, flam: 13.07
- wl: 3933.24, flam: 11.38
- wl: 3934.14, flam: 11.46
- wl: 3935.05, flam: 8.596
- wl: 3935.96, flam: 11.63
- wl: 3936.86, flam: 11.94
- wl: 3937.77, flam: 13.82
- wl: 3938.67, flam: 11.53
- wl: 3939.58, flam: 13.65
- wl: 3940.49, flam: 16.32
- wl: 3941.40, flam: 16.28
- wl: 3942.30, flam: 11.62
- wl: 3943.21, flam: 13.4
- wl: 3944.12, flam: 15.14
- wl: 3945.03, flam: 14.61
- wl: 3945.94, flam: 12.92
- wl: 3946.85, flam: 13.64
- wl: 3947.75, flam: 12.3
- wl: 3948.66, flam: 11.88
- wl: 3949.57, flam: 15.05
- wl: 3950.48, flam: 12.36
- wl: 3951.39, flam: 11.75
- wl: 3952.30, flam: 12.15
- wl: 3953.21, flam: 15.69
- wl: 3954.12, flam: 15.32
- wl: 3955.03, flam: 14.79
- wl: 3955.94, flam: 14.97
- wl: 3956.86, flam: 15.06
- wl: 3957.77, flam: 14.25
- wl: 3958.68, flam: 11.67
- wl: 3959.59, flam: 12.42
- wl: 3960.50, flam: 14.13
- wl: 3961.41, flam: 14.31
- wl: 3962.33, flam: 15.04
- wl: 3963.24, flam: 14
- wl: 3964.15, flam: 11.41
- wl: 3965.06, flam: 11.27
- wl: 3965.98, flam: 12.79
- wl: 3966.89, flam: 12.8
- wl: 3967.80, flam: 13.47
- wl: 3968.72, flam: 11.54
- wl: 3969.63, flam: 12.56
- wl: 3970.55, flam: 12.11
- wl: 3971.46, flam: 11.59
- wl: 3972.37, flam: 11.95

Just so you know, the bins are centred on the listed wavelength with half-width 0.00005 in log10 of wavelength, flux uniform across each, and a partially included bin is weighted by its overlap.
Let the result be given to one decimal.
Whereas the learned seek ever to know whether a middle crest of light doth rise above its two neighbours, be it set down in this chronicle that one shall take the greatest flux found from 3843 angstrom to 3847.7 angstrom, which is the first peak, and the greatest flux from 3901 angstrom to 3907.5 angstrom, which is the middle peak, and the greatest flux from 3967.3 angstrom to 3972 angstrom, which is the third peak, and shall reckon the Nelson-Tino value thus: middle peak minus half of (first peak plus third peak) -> 2.4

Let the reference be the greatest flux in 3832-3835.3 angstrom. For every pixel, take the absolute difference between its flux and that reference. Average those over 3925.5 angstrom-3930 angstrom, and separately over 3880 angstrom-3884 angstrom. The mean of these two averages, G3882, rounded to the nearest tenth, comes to 4.0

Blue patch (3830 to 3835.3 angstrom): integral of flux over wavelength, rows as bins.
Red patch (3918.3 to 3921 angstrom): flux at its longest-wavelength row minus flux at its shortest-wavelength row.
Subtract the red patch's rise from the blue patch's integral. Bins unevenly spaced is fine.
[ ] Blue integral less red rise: 80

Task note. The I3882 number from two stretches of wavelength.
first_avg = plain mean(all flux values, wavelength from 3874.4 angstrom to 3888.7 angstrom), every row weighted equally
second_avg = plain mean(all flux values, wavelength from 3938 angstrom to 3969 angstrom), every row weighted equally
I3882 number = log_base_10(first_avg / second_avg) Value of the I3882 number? 0.03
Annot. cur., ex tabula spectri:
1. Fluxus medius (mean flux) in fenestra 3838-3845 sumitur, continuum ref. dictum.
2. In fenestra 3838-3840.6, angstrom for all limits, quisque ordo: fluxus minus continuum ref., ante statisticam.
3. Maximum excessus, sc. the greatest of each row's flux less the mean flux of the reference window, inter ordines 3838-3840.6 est 5.5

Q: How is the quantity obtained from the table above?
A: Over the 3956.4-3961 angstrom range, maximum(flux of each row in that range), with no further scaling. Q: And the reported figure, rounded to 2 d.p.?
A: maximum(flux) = 15.06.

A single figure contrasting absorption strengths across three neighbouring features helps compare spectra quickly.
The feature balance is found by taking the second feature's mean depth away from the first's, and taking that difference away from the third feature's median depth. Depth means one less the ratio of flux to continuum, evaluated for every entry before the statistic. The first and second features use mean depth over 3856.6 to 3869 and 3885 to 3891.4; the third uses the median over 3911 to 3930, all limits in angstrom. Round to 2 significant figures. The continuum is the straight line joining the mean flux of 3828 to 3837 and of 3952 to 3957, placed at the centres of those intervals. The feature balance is 0.10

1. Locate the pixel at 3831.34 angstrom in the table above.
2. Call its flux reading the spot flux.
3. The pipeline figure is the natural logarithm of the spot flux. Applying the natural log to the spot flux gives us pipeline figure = 2.64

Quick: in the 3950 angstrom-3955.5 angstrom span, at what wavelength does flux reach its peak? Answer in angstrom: 3953.21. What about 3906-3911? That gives 3907.06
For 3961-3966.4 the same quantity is 3962.33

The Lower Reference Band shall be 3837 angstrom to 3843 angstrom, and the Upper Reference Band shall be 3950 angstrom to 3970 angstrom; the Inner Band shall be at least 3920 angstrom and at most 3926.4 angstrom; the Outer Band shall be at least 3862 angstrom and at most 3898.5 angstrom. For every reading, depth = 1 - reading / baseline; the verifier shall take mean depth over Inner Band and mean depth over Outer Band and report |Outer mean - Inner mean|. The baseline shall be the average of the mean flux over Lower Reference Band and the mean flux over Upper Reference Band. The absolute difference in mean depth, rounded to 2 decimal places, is 0.17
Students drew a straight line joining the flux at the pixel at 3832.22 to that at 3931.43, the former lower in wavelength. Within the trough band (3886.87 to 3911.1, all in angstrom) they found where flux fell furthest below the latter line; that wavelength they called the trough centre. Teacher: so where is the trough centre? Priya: 3895.38 angstrom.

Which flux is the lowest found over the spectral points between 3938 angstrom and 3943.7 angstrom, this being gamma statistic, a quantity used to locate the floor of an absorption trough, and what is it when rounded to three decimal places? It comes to 11.530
